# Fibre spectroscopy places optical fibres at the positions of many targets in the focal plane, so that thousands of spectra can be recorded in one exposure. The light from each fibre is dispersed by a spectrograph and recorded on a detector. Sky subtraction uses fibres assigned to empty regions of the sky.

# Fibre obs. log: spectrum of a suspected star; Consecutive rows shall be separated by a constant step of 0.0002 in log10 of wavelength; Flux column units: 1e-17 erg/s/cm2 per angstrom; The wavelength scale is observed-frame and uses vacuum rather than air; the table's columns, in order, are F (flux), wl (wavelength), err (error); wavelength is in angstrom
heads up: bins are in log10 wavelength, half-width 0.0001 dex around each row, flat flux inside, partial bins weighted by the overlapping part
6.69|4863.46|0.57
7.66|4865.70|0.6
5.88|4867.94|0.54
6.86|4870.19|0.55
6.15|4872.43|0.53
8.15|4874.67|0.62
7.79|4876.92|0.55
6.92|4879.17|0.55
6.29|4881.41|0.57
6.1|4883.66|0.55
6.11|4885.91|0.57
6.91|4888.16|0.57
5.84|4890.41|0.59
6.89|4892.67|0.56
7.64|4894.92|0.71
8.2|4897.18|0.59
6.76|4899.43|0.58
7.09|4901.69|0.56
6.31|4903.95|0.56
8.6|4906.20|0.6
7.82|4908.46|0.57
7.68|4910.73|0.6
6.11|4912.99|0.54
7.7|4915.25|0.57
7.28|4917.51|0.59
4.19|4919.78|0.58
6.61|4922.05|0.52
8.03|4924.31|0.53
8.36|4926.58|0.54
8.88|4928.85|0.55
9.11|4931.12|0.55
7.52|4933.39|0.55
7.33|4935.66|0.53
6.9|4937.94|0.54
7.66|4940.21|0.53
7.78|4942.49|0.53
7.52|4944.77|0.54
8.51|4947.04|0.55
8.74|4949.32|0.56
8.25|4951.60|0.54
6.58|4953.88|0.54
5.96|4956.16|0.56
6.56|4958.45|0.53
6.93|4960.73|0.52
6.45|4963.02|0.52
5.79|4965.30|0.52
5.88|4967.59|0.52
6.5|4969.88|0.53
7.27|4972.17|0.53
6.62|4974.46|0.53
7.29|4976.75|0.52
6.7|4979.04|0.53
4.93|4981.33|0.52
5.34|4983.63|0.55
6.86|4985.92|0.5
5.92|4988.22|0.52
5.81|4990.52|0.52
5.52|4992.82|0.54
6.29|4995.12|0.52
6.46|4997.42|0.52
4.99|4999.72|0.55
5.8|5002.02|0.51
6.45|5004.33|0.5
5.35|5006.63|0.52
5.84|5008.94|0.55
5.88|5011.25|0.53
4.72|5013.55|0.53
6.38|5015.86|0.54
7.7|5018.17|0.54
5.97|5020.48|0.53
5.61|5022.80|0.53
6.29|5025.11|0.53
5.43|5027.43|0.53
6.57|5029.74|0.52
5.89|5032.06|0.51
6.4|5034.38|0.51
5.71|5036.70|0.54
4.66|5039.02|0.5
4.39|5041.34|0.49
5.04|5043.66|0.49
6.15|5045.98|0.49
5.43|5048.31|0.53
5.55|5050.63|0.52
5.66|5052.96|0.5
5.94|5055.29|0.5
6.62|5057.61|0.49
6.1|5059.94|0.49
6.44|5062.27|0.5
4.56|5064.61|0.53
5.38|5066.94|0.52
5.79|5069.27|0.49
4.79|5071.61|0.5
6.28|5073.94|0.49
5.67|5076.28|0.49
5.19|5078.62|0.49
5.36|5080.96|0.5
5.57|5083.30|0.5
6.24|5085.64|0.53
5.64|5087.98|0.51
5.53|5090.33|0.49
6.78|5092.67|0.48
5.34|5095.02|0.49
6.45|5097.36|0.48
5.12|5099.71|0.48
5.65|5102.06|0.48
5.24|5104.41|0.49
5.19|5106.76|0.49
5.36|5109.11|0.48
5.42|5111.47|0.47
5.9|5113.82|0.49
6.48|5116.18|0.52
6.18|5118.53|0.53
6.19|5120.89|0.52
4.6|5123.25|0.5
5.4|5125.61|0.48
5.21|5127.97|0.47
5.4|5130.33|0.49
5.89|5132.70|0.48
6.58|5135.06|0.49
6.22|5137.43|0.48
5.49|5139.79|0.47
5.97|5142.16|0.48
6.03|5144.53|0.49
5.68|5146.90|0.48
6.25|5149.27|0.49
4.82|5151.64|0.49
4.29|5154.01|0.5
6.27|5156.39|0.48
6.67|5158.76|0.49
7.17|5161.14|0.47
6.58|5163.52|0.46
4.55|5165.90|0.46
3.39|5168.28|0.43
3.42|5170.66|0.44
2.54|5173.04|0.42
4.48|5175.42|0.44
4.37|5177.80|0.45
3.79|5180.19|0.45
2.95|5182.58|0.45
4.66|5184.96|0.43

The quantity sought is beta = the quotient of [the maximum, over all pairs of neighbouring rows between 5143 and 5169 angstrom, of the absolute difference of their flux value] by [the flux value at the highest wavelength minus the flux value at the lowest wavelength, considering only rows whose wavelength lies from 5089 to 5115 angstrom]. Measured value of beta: 5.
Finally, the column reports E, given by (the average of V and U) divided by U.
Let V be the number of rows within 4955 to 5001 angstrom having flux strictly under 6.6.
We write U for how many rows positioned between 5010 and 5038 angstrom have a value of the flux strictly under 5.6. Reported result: 4.0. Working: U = 2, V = 14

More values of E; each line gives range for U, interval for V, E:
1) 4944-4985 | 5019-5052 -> 4.0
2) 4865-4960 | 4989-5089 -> 21.0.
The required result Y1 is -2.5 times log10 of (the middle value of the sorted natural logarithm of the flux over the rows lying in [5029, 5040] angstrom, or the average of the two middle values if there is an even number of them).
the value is -0.62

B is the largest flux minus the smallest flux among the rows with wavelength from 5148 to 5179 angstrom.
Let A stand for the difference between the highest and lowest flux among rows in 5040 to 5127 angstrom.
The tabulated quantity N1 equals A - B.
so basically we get -2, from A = 2.4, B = 4.6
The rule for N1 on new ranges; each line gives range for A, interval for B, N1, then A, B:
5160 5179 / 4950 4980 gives 2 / 4.6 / 2.5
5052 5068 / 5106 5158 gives 0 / 2.1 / 2.3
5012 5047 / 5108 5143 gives 1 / 3.3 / 2.0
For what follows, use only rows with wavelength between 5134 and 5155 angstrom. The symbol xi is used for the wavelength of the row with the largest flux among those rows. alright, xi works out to 5135.06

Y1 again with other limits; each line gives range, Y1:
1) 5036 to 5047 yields -0.52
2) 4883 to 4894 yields -0.64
